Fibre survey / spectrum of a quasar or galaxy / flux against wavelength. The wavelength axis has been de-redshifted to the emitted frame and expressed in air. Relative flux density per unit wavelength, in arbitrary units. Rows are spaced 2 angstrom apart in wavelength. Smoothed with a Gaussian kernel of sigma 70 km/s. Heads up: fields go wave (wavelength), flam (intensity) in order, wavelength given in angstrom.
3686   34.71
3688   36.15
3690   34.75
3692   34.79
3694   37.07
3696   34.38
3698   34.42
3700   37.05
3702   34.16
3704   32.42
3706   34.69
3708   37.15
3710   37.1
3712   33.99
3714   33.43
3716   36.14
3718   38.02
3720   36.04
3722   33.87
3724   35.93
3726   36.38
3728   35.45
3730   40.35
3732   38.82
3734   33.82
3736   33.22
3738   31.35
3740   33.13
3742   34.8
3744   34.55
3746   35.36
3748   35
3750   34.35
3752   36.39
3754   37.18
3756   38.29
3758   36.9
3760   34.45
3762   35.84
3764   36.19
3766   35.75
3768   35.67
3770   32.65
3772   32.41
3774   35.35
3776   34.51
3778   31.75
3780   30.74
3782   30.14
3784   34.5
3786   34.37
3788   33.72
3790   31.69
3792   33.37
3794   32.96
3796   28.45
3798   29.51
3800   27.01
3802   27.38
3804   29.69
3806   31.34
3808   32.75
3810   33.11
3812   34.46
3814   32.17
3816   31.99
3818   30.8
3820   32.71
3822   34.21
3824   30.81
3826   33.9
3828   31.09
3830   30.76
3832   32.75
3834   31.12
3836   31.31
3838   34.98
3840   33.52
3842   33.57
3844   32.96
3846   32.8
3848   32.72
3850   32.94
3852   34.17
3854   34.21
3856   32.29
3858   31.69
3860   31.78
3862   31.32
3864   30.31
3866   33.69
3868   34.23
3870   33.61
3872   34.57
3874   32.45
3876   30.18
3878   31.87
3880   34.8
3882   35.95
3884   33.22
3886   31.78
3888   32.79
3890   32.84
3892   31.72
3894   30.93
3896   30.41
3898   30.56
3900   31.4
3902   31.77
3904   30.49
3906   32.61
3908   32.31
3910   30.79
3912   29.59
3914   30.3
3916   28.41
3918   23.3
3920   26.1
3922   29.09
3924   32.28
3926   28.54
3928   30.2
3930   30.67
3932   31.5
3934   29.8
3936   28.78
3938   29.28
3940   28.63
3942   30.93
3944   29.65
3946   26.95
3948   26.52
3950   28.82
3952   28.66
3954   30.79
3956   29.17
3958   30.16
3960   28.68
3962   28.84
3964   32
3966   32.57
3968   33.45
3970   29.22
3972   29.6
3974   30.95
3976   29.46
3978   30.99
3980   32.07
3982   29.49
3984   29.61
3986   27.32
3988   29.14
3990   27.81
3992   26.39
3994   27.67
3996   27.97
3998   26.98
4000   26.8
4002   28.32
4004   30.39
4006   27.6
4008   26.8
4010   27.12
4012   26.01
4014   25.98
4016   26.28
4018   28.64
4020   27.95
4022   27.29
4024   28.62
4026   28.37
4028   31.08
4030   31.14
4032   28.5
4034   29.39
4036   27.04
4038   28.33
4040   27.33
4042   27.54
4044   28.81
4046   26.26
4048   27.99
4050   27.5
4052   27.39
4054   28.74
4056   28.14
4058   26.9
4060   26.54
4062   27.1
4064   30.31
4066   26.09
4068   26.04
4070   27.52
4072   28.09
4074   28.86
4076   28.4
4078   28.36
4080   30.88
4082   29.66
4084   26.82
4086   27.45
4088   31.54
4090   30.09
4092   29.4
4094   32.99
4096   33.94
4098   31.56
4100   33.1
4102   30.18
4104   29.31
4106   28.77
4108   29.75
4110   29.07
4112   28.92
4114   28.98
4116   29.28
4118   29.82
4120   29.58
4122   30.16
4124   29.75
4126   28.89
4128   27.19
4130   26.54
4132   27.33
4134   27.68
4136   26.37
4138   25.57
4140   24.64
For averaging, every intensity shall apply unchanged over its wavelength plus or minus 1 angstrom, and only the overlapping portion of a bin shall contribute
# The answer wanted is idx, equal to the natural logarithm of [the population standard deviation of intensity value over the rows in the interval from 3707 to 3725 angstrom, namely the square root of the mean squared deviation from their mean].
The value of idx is 0.43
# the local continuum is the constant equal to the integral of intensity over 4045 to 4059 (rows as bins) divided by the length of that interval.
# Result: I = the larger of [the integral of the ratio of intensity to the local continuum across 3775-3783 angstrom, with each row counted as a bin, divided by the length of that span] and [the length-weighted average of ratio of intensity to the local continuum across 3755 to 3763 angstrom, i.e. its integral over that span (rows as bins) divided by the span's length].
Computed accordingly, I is 1.32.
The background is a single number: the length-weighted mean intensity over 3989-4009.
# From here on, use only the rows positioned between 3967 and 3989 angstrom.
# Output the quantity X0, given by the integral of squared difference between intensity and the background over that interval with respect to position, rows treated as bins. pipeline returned 186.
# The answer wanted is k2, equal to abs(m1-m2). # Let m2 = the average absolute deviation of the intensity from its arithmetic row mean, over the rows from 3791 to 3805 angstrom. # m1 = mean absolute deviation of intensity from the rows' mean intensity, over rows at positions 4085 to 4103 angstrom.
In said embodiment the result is 0.29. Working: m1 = 1.65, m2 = 1.94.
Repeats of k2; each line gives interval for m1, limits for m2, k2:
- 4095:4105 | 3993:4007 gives 0.72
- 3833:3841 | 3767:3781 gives 0.09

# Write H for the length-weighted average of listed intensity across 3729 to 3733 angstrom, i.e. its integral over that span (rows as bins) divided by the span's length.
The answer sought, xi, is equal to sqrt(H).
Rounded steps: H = 40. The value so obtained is 6.3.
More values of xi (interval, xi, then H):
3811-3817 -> 5.7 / 33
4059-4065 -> 5.3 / 28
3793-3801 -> 5.4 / 29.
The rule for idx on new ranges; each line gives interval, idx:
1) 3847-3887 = 0.40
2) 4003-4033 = 0.49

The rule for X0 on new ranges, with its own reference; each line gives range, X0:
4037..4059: 12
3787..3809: 322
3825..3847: 575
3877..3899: 560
